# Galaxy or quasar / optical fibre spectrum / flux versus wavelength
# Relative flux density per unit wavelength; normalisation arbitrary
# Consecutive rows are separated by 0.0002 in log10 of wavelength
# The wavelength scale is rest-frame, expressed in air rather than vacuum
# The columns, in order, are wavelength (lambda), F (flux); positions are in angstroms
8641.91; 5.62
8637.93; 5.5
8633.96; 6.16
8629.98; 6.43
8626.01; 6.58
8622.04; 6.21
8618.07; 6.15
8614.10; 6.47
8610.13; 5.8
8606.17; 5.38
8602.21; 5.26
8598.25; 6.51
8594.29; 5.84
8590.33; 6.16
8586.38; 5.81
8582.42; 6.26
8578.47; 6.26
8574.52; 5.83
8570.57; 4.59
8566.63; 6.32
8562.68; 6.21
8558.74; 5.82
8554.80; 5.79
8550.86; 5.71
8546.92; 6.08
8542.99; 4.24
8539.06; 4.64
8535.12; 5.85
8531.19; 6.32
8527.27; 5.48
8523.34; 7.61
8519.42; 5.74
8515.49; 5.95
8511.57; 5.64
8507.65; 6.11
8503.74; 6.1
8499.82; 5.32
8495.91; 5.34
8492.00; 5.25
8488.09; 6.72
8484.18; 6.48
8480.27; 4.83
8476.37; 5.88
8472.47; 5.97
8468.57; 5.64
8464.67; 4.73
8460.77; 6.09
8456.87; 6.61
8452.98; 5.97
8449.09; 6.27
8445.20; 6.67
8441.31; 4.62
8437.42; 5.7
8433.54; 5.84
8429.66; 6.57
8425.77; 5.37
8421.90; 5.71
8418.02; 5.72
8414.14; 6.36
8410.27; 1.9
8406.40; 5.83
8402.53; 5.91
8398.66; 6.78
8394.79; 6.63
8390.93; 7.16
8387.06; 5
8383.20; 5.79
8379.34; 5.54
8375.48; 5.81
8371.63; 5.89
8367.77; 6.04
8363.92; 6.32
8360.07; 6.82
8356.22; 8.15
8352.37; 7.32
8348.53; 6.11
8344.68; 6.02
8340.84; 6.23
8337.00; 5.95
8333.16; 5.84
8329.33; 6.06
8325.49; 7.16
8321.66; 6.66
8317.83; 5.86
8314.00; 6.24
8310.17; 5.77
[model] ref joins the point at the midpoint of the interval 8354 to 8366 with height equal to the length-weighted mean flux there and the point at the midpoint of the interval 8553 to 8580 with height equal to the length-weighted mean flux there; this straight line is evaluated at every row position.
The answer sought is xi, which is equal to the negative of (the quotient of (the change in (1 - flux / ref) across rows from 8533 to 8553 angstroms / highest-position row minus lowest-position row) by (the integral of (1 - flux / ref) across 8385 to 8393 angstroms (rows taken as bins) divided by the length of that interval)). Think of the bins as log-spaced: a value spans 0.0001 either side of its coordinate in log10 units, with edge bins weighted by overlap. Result -0.1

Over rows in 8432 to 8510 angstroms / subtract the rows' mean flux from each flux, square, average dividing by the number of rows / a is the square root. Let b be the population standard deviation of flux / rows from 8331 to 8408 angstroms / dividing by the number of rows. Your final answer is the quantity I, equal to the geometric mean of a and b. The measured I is 0.65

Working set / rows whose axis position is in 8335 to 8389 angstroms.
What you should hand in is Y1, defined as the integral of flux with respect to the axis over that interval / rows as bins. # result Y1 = 335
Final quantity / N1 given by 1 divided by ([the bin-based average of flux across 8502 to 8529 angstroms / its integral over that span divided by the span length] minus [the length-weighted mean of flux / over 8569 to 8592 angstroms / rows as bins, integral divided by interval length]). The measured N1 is 3.8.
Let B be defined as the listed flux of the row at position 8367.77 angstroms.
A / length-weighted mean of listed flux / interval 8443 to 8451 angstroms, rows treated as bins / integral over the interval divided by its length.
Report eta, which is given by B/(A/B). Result 5.7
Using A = 6.41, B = 6.04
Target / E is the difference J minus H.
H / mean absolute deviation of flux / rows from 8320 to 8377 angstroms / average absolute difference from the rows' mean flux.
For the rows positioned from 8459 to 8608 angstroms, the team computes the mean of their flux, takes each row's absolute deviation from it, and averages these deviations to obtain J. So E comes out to -0.1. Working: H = 0.53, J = 0.47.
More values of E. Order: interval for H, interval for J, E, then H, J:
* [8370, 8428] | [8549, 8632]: -0.3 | 0.66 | 0.37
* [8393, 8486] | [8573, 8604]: -0.3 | 0.63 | 0.31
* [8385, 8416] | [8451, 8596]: -0.7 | 1.12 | 0.46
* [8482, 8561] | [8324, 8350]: -0.2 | 0.49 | 0.29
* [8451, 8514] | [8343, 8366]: 0.2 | 0.47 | 0.64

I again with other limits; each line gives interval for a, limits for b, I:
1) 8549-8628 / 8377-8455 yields 0.71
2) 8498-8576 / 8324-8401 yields 0.71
